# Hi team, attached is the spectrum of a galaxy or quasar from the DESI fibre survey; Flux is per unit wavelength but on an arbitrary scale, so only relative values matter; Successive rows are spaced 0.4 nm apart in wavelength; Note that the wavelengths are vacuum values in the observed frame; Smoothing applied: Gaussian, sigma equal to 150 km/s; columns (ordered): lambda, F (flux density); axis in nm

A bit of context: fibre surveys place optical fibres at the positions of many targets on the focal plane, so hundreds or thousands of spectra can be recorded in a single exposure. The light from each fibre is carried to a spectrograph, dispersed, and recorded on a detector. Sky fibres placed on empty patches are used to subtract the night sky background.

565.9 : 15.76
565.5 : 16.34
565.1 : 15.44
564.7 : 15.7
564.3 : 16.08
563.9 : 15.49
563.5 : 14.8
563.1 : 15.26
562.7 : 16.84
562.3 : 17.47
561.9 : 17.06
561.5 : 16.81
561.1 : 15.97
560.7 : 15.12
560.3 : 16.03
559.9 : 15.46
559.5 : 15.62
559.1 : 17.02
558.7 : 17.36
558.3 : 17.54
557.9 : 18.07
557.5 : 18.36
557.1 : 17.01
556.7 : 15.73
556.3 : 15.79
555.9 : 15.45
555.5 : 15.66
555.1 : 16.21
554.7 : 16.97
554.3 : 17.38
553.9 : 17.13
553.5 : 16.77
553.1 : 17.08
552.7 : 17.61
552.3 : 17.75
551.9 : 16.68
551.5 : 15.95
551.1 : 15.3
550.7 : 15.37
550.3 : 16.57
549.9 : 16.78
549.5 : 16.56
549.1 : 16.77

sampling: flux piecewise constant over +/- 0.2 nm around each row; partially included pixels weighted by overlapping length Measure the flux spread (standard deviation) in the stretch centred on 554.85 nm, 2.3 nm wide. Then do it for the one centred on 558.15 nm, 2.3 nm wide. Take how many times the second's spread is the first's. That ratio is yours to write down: 0.68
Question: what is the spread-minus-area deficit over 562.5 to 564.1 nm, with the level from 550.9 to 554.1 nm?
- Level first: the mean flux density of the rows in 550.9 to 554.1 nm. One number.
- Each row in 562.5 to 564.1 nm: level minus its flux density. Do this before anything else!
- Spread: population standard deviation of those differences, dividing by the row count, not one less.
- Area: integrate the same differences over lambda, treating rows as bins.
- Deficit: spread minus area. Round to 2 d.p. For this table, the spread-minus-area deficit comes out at -1.14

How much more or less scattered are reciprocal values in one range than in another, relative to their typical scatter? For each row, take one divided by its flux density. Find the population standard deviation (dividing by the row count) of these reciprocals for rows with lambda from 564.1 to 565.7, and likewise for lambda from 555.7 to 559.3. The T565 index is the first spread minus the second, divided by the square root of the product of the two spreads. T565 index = -1.0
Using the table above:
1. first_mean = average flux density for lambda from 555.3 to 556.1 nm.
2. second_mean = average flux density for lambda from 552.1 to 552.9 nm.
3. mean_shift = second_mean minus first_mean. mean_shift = 2.1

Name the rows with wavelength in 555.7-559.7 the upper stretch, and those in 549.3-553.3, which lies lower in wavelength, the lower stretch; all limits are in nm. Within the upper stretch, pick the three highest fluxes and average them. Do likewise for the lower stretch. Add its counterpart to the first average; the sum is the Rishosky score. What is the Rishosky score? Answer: 35.5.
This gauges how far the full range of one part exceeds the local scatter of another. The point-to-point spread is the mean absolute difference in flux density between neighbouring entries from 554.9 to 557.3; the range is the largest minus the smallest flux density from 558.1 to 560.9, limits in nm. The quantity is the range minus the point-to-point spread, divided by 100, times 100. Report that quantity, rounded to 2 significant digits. 1.9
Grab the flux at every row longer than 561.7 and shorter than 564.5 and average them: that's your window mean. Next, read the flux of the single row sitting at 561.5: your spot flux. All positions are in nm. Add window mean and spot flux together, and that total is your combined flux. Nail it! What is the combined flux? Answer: 33.0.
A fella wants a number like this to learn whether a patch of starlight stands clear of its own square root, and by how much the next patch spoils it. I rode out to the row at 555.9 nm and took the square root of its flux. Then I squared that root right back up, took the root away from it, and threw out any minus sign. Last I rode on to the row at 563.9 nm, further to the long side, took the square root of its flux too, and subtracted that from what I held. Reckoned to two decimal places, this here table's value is 7.58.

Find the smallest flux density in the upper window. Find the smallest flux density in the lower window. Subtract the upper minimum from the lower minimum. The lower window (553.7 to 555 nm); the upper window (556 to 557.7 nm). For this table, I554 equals 1.2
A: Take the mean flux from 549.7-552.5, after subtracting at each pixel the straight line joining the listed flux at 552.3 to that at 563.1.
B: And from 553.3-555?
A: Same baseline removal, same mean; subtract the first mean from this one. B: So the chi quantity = 1.4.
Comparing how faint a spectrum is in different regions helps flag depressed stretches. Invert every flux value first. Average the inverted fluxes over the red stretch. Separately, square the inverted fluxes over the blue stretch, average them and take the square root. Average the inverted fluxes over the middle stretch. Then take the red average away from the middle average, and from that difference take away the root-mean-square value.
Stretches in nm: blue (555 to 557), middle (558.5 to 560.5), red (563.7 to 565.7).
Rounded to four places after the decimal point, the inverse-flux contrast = -0.0652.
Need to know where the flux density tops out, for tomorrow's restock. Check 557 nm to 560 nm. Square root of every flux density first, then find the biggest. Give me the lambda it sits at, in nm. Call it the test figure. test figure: 557.5 nm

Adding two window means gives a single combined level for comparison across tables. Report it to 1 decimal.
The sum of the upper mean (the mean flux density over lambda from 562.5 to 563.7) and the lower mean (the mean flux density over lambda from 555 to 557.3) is 31.6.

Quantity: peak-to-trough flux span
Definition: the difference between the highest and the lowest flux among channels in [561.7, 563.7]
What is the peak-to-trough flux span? 2.7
